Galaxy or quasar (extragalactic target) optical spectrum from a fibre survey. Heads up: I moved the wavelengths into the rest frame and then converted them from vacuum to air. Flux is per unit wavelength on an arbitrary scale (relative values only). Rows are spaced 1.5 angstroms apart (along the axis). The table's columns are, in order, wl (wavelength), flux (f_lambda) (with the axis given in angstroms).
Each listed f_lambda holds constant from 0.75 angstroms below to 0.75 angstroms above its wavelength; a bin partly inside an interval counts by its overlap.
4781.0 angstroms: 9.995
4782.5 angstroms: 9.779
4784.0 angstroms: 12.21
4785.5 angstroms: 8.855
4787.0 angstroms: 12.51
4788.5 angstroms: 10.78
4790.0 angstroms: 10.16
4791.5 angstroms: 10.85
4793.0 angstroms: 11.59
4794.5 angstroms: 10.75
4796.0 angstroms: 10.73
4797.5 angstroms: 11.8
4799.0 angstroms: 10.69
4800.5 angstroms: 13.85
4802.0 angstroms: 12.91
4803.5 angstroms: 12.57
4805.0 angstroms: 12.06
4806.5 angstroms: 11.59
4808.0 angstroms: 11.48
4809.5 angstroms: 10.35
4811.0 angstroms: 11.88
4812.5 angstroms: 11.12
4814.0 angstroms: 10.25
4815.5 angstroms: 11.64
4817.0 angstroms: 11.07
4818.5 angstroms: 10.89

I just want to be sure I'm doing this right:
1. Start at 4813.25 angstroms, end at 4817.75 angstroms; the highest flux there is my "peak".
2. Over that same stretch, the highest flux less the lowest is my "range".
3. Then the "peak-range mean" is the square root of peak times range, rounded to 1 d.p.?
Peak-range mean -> 4.0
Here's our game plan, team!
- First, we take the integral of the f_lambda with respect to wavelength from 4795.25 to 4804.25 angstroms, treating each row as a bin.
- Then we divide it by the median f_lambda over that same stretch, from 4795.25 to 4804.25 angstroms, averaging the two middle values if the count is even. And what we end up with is 8.9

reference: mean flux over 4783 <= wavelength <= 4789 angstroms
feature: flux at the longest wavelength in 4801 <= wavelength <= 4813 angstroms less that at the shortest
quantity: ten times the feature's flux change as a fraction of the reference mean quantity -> -1.6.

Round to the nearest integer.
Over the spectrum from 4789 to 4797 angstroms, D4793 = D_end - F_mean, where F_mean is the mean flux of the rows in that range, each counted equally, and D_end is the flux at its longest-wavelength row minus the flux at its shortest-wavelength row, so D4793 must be -10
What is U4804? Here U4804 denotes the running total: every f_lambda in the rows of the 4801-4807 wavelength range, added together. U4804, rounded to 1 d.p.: 49.1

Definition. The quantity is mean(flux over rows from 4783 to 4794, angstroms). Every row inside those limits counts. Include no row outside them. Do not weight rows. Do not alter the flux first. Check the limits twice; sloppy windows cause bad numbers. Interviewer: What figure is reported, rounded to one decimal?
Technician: 11.0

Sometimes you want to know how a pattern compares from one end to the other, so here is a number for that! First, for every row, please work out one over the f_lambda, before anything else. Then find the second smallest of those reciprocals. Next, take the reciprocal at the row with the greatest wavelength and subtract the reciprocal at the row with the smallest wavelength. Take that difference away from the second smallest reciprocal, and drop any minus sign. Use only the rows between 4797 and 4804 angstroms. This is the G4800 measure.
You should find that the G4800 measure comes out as 0.083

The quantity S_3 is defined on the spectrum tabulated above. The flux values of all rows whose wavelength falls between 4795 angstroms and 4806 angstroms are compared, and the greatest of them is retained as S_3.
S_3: 13.85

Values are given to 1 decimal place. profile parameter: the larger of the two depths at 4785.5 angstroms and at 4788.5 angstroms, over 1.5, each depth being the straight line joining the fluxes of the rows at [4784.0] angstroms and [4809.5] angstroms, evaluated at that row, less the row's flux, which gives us 2.2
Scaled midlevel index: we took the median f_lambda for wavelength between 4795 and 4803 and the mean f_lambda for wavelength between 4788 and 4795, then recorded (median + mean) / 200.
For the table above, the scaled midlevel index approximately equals 0.113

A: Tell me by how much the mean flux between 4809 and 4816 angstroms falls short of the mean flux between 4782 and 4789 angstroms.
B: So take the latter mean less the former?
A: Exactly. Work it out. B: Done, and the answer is -0.2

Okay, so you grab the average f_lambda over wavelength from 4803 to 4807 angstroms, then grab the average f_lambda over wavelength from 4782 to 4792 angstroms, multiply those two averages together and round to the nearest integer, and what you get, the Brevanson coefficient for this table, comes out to 130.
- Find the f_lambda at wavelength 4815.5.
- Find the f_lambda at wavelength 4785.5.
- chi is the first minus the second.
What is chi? 2.8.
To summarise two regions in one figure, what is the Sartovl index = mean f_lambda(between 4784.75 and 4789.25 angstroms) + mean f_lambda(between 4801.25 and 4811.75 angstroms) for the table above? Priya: 22.5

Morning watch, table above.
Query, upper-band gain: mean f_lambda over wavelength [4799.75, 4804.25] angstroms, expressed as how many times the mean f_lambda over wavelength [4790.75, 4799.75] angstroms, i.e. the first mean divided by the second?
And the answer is 1.18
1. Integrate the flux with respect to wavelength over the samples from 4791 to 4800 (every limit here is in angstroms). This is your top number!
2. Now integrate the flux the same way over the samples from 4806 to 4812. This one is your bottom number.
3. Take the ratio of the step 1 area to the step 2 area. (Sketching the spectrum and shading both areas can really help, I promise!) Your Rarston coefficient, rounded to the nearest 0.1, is 1.5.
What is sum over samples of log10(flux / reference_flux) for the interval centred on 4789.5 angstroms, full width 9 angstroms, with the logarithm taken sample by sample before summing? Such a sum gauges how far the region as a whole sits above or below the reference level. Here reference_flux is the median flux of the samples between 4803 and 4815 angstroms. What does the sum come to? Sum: -0.19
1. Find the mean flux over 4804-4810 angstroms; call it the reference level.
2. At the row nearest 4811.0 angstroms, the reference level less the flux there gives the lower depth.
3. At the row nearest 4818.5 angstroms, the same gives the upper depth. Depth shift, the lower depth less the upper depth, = -1.0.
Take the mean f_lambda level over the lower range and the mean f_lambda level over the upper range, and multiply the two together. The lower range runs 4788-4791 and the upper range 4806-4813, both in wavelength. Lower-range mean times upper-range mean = 118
